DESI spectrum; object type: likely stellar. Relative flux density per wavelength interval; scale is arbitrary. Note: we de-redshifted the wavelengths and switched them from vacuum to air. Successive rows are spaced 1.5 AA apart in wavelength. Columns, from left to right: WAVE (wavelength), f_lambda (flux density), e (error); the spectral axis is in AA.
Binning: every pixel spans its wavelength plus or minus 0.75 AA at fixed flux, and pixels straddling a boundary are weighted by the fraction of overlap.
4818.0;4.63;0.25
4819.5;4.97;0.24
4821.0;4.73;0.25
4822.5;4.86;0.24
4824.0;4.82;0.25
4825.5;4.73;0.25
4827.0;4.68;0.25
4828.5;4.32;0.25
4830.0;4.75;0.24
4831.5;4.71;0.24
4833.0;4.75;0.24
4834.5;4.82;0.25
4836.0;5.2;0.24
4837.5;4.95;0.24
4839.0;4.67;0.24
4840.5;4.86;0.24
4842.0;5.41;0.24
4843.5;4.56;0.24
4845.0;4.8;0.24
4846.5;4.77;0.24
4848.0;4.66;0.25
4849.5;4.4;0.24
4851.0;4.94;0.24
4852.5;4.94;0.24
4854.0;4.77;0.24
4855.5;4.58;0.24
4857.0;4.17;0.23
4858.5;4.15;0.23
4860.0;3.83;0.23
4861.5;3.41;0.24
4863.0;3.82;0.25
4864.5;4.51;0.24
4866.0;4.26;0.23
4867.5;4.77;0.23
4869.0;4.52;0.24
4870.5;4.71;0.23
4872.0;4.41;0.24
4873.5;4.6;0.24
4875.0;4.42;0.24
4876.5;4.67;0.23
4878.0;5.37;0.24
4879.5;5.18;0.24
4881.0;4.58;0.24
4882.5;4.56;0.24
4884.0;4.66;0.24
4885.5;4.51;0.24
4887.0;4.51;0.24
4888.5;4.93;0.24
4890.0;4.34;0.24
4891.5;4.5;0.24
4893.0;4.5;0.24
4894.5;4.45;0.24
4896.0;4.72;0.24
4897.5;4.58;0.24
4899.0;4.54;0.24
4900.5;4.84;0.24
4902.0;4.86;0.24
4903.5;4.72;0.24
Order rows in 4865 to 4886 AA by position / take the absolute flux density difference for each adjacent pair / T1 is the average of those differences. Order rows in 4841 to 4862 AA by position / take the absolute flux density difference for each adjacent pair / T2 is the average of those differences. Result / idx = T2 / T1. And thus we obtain 1.0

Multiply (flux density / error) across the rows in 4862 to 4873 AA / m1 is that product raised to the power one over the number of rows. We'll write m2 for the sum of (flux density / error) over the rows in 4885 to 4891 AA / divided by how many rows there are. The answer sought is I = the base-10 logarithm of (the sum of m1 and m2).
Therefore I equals 1.58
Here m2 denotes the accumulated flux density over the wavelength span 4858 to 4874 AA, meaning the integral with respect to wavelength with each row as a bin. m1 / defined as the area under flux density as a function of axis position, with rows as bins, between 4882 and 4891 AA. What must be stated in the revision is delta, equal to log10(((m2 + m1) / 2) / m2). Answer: -0.10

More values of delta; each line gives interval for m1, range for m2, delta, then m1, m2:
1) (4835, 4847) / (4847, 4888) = -0.18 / 59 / 185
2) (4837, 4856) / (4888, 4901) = 0.10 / 91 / 60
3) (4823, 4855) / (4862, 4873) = 0.32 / 153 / 49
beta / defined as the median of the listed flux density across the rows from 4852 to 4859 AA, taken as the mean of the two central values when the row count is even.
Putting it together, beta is 4.58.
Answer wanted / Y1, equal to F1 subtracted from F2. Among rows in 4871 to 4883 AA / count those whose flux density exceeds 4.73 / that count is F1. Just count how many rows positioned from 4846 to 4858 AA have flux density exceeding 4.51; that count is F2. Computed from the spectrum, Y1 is 4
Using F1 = 2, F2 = 6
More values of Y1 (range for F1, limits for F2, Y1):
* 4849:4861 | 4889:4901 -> 1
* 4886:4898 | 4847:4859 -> 4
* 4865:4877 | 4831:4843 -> 7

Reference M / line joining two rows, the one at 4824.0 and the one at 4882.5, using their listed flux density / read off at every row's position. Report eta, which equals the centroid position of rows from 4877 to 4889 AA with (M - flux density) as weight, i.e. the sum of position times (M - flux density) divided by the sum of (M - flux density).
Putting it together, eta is 4880.8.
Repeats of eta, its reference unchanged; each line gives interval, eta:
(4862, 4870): 4864.0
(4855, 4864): 4860.4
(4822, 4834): 4828.7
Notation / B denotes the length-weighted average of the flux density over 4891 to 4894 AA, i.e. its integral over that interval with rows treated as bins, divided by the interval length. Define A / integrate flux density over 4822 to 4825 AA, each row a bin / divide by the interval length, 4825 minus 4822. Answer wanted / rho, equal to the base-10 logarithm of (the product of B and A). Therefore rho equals 1.337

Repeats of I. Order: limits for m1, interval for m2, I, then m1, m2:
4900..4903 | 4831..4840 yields 1.61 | 20.2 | 20.1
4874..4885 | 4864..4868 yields 1.59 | 20.0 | 19.4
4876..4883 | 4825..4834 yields 1.60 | 20.4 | 19.0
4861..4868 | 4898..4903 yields 1.57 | 17.3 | 19.8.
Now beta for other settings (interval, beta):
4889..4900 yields 4.50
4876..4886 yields 4.66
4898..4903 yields 4.84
